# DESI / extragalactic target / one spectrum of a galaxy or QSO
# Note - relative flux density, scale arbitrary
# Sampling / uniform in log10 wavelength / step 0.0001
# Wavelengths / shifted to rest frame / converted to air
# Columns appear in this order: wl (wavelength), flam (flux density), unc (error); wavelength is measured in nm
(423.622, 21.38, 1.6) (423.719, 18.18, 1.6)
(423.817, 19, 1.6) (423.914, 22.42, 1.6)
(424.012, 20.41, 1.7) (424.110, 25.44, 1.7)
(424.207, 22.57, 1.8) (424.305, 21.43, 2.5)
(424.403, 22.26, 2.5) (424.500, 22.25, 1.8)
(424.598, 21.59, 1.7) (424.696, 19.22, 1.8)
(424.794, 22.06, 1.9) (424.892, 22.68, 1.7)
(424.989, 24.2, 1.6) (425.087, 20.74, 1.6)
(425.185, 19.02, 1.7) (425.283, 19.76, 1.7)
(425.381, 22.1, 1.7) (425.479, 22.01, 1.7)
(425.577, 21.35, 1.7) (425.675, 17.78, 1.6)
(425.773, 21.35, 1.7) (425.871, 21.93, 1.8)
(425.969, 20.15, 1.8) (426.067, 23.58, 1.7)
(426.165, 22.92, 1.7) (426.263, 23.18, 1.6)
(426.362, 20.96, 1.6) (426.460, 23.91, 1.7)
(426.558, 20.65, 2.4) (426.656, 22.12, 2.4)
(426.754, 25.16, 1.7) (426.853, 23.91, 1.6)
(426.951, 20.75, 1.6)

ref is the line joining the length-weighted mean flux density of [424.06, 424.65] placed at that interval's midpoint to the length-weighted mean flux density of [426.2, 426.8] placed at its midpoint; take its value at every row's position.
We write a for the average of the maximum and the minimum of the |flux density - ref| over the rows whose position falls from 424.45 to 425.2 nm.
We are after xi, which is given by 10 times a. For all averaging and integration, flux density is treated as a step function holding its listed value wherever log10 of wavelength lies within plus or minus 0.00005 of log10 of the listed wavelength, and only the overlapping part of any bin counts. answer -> 18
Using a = 1.8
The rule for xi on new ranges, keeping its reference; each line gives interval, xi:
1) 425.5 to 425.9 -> 28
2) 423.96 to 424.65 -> 14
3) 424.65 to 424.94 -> 17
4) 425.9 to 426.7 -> 14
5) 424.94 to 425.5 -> 20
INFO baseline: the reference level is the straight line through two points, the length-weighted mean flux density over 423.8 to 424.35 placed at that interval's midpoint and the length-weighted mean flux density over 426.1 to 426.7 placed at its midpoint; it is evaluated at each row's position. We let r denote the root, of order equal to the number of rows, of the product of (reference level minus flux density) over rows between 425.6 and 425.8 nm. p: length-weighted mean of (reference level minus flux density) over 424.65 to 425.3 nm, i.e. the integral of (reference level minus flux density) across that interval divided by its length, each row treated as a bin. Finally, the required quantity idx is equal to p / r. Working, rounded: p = 1.0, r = 2.01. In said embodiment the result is 0.49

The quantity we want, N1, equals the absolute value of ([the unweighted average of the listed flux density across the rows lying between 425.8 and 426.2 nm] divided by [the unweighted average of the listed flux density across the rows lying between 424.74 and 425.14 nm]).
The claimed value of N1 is 0.99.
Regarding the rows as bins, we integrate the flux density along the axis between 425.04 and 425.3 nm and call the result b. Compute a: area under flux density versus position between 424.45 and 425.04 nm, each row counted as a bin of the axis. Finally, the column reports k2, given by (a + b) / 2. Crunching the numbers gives 9.1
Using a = 13.0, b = 5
